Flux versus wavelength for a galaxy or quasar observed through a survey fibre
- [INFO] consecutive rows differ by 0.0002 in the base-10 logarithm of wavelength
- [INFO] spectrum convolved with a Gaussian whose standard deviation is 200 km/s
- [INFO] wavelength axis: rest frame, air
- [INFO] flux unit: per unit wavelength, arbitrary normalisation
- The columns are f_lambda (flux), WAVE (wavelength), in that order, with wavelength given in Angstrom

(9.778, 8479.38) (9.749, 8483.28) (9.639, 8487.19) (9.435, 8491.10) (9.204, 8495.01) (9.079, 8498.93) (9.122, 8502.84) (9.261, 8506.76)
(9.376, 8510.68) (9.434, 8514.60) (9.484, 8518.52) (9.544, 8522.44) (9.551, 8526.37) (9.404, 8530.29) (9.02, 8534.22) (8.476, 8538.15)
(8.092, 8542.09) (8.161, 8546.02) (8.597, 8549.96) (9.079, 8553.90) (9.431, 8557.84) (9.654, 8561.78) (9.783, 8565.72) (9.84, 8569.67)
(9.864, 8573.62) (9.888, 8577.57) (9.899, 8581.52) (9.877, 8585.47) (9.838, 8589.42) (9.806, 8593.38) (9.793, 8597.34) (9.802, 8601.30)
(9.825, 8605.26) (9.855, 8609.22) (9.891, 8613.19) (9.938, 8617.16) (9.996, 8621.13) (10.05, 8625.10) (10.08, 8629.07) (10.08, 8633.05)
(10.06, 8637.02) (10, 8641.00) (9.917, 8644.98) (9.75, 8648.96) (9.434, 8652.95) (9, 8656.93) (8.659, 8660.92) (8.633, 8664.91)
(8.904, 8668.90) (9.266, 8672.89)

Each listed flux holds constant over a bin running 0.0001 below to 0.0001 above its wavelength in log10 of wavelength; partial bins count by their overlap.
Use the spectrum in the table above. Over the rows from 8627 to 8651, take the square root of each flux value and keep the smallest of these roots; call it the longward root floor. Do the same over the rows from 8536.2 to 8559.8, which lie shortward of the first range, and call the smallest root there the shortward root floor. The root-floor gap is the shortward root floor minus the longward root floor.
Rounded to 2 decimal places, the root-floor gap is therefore -0.28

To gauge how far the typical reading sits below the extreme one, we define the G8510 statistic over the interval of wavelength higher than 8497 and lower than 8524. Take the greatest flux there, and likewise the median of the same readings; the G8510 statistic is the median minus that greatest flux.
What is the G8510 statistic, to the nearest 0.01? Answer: -0.17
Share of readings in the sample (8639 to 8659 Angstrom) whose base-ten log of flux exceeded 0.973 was 0.80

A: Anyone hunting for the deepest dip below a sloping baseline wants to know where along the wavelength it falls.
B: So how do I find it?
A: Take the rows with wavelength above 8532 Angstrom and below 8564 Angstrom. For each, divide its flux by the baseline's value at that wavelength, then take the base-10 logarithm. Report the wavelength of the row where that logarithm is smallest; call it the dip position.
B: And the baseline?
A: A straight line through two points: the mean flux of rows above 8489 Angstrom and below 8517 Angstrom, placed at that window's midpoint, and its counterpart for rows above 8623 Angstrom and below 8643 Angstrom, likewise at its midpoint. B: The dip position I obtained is 8542.09 Angstrom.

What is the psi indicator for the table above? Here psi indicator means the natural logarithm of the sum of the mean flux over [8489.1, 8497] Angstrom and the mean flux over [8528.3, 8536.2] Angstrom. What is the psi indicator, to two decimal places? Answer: 2.92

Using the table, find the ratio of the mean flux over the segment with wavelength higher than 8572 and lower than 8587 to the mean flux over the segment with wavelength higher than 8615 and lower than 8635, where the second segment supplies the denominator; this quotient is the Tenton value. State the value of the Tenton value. 0.99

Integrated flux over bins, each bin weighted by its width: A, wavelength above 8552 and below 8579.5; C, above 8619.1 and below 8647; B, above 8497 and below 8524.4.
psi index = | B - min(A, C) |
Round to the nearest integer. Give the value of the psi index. 10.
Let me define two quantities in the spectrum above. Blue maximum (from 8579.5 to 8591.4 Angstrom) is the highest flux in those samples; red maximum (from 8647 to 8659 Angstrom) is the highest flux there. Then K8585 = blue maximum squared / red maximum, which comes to 10.1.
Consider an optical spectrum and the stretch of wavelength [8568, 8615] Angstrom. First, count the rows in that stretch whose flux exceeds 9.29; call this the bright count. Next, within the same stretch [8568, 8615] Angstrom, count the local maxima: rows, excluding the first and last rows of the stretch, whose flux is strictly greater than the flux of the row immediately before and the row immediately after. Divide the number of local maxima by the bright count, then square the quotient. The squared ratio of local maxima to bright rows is 0.0069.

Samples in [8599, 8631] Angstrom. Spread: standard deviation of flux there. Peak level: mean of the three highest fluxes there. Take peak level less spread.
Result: 9.9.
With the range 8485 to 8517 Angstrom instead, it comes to 9.3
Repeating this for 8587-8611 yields 9.8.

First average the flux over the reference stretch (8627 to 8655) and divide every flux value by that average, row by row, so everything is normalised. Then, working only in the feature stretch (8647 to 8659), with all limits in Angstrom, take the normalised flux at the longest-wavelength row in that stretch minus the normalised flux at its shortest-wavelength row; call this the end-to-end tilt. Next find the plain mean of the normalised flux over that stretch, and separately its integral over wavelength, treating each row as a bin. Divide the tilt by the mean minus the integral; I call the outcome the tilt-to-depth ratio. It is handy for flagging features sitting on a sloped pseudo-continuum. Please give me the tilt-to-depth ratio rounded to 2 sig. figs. 0.0073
